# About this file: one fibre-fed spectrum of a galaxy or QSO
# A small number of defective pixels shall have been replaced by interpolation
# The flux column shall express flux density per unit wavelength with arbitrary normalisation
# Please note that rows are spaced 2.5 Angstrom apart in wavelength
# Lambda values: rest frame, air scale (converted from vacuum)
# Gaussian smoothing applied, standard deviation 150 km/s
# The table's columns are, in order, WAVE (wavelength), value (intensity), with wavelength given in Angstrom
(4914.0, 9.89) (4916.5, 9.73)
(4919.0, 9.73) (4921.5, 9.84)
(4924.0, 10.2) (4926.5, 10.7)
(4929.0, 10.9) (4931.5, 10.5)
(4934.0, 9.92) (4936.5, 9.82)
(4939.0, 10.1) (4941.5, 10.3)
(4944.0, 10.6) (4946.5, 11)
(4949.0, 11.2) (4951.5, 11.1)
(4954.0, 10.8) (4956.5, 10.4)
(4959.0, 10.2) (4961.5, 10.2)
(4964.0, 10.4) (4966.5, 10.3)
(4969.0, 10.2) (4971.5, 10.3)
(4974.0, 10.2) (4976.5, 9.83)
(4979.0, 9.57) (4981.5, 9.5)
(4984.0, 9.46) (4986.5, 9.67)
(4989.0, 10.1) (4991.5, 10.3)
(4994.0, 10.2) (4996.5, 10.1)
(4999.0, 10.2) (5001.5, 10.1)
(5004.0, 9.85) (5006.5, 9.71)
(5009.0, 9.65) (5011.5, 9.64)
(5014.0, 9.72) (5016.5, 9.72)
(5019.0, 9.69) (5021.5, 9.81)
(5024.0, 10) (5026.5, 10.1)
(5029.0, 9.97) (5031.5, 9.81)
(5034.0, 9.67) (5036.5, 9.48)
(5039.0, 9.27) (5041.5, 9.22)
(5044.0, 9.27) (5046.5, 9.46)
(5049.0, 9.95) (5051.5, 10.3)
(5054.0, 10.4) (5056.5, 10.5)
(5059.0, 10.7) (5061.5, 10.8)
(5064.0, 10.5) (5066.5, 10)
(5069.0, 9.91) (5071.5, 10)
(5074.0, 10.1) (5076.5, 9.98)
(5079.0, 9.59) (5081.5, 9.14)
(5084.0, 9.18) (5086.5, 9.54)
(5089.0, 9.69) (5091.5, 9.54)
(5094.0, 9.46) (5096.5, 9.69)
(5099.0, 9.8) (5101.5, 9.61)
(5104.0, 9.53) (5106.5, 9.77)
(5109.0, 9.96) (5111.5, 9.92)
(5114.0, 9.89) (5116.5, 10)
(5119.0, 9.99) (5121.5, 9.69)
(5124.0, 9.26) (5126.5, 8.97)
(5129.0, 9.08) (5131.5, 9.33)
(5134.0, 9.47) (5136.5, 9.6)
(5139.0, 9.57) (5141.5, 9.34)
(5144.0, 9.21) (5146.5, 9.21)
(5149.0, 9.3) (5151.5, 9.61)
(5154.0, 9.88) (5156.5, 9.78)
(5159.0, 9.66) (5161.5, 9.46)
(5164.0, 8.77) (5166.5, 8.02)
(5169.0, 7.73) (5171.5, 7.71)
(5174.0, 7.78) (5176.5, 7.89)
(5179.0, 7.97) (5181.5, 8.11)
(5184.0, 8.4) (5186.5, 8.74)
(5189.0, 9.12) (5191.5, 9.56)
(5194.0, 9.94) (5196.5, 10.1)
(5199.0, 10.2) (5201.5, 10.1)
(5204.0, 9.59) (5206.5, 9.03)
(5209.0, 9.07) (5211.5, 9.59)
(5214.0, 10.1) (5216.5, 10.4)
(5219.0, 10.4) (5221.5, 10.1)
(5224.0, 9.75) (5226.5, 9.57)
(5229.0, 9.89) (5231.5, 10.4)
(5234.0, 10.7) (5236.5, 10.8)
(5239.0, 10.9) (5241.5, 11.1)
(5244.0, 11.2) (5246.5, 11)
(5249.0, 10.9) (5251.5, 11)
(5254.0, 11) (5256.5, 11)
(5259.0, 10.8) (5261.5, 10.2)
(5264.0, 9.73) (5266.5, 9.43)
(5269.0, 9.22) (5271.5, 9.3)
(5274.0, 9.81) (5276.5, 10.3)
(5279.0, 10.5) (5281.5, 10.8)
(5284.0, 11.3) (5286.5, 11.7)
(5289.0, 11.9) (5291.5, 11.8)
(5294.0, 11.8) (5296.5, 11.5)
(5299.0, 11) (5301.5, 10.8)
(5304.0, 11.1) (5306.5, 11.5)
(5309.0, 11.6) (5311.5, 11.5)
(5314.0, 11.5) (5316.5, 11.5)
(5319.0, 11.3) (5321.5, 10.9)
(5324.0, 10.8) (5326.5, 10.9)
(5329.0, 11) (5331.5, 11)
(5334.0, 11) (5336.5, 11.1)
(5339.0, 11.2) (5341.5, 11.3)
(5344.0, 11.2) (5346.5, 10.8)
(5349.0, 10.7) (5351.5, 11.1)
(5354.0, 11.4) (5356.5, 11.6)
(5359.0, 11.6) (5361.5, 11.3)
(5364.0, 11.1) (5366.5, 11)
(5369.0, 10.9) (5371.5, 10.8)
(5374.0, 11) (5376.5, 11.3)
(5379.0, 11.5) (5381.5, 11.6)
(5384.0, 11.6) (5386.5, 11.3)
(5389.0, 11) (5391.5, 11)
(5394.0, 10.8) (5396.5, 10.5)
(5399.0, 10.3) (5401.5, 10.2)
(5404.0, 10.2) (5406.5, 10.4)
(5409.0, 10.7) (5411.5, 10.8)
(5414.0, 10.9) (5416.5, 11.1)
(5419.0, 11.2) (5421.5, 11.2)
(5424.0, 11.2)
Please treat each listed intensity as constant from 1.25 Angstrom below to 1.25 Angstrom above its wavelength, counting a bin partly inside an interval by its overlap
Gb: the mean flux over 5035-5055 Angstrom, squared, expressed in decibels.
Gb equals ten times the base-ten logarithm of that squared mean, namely 19.7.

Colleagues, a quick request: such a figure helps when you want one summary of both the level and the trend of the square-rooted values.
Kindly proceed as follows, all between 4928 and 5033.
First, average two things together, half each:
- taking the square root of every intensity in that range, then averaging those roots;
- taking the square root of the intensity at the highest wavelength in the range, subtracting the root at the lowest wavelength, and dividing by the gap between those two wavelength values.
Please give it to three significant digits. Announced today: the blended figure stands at 1.59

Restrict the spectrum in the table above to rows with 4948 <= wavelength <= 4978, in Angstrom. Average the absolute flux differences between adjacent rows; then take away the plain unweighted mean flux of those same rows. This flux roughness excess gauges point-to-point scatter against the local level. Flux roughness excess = -10.2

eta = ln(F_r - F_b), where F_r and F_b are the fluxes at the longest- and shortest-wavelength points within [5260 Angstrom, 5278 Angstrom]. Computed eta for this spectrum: -2.3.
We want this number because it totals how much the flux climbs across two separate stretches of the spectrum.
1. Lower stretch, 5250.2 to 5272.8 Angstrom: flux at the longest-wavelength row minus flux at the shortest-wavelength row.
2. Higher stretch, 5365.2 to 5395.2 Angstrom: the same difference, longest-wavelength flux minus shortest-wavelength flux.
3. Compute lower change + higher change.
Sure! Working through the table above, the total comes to -1.9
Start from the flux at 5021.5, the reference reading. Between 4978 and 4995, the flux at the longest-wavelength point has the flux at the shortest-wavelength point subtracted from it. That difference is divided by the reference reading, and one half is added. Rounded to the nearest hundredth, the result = 0.56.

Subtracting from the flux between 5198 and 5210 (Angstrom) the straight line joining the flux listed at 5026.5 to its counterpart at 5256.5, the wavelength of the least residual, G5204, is 5206.5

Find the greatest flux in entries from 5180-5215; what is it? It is 10.2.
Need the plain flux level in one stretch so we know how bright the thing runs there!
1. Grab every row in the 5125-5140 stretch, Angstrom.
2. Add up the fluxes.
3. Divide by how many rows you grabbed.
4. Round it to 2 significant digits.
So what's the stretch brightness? 9.3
